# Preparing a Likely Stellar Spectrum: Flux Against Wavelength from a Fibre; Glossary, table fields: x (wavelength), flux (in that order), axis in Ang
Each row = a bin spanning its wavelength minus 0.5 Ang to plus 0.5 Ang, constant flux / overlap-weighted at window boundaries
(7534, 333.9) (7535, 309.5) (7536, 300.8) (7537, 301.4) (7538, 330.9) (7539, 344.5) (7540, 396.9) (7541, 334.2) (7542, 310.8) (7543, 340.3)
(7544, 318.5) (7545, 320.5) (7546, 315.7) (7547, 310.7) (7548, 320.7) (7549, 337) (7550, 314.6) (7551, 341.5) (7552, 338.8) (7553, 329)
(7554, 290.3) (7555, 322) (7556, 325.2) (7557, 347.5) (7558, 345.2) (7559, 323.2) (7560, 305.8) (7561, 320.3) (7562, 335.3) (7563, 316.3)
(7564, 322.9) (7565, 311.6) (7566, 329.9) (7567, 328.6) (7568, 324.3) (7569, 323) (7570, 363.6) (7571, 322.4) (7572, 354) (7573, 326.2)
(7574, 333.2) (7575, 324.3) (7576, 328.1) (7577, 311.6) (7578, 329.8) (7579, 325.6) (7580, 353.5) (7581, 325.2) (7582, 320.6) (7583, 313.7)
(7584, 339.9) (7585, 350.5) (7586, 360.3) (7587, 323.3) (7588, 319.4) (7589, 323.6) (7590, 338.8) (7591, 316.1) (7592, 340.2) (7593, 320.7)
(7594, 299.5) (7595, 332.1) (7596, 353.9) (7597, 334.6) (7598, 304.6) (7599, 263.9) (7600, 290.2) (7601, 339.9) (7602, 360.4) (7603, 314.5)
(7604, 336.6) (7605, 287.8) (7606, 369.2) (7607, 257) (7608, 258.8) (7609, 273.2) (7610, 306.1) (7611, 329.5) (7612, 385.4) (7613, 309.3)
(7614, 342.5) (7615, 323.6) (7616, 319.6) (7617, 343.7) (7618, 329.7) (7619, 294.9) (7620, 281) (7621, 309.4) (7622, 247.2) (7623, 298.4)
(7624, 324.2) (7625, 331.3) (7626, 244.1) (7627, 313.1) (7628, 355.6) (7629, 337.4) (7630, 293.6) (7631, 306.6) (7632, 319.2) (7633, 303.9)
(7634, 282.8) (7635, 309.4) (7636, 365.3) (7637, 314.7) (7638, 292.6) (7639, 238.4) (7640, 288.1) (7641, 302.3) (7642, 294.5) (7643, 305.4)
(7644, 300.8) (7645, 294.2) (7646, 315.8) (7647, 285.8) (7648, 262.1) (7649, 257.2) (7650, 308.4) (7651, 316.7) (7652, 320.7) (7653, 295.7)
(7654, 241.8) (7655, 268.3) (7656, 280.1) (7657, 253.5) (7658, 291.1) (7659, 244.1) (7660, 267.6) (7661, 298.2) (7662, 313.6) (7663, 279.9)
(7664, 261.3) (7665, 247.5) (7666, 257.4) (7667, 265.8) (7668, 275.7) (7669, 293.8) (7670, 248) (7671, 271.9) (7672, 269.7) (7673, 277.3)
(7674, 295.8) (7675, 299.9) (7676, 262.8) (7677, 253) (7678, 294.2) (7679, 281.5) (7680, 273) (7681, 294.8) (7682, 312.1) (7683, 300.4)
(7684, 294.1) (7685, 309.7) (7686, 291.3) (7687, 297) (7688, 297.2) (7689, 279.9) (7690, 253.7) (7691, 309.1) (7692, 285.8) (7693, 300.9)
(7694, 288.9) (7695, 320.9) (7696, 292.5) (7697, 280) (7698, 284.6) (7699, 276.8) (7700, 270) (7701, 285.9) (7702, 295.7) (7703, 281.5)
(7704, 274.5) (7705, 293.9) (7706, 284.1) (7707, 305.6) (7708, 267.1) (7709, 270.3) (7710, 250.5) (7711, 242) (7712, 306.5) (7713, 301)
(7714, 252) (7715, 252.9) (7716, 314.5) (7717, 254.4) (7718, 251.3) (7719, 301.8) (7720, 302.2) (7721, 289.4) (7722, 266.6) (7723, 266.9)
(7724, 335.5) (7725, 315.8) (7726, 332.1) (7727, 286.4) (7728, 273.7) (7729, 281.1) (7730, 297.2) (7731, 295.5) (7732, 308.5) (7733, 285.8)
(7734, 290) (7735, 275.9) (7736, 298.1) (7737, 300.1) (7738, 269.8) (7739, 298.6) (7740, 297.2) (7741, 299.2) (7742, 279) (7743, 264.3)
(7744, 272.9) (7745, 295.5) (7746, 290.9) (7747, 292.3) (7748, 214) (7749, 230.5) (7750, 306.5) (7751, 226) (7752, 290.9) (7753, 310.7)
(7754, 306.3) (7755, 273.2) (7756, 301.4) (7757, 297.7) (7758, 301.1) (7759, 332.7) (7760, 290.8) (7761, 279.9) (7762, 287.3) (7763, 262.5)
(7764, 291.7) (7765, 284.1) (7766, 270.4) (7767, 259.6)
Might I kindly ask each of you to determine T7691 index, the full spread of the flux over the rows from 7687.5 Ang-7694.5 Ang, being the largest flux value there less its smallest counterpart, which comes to 55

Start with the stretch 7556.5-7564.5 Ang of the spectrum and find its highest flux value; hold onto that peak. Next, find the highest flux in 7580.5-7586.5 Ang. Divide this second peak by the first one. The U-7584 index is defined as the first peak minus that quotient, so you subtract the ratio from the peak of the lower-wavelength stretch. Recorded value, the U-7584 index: 346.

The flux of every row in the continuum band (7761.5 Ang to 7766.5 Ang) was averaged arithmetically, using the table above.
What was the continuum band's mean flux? 279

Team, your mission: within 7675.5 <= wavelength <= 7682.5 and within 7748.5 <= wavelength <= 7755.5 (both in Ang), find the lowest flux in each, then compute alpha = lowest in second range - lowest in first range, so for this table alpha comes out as -27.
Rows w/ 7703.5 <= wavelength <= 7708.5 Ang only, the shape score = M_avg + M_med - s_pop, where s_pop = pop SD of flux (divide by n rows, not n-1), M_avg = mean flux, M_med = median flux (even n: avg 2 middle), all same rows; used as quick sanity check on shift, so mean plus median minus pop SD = 555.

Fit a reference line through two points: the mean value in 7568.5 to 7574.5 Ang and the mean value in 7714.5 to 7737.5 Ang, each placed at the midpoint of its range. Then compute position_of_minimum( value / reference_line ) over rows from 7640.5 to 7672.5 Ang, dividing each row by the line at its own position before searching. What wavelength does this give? 7654 Ang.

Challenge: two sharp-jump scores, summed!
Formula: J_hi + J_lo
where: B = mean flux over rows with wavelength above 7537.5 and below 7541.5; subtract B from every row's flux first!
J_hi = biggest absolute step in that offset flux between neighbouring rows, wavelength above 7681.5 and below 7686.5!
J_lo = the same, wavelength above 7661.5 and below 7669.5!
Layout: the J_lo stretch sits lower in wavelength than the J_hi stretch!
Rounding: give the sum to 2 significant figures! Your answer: 52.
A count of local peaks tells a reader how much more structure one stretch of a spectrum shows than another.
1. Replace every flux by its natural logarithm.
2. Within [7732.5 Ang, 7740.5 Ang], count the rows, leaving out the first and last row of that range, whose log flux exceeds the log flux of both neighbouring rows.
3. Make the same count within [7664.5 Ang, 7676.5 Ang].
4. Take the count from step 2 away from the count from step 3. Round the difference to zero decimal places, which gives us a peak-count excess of 0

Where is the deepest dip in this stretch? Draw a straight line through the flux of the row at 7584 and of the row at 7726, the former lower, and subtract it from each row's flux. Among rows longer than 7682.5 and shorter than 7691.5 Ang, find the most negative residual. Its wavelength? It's 7690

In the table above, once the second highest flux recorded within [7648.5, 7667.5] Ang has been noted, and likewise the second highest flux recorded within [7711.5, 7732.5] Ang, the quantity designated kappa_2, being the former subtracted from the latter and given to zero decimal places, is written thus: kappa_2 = 15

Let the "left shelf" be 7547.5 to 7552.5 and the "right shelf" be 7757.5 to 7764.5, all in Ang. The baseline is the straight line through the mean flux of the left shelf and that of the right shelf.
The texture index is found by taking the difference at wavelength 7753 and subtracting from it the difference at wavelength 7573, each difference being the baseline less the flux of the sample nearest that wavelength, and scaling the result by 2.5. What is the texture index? -43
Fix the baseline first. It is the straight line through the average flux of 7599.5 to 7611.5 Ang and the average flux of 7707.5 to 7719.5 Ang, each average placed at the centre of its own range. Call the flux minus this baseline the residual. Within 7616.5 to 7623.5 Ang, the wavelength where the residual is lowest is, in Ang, 7622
